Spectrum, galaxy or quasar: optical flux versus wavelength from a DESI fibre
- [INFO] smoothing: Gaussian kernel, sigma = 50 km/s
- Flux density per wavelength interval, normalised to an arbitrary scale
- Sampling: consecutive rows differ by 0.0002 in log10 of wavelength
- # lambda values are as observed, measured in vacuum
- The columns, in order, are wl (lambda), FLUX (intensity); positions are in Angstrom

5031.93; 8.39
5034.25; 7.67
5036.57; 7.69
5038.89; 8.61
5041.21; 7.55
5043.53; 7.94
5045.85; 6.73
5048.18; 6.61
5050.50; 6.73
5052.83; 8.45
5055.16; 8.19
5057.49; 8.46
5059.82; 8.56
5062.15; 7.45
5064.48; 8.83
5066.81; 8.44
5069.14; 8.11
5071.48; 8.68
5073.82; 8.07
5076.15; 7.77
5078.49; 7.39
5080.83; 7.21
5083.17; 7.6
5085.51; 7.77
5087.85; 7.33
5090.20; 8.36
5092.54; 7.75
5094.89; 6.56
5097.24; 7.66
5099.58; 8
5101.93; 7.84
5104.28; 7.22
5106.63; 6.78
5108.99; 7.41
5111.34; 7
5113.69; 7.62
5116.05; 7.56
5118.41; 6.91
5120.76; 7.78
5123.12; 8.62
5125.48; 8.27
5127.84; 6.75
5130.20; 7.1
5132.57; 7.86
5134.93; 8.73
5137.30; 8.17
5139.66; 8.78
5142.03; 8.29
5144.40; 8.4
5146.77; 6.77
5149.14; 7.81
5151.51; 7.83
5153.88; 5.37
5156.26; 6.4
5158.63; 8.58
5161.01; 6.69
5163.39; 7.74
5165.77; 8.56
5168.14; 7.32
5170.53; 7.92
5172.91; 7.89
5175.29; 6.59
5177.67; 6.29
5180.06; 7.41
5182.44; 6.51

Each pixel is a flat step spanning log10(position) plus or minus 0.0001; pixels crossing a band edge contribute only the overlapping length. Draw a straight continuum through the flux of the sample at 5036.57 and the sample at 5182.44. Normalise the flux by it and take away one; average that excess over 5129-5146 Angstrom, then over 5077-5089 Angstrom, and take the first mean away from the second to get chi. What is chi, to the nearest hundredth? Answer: -0.17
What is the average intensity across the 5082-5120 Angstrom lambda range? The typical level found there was 7.46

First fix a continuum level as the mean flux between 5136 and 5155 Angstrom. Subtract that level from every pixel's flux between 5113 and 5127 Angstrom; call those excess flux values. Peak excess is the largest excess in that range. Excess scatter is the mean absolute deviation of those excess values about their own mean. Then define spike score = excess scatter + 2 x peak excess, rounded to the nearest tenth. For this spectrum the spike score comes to 2.3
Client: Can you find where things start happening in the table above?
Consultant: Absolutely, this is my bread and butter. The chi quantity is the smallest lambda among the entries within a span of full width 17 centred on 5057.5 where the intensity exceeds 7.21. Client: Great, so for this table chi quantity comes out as 5052.83 Angstrom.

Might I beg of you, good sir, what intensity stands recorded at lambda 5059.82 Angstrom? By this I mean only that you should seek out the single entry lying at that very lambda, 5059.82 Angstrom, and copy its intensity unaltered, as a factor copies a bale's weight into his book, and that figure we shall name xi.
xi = 8.56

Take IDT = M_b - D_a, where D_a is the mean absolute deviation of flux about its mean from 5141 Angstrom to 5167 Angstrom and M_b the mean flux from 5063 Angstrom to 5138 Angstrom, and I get 6.86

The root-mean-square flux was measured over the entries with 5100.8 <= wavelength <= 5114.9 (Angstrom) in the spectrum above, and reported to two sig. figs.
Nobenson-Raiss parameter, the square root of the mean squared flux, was 7.3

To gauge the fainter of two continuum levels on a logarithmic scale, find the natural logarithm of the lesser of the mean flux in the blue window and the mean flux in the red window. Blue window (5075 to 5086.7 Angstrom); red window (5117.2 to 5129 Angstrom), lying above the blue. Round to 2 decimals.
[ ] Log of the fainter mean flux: 2.02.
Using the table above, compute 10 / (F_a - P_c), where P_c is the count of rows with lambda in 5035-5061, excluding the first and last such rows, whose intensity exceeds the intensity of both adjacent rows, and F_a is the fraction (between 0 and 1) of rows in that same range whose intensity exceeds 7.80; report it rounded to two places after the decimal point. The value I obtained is -4.07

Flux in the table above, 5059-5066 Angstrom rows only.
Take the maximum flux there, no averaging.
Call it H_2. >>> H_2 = 8.83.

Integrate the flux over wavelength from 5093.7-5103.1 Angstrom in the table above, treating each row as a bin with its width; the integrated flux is 70.6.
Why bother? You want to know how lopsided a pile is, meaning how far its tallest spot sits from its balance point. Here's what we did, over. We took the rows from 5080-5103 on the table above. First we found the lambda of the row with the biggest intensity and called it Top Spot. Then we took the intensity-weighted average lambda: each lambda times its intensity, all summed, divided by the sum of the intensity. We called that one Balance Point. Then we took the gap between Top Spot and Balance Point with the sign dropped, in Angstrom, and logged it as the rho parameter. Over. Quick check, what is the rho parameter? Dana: 1.3 Angstrom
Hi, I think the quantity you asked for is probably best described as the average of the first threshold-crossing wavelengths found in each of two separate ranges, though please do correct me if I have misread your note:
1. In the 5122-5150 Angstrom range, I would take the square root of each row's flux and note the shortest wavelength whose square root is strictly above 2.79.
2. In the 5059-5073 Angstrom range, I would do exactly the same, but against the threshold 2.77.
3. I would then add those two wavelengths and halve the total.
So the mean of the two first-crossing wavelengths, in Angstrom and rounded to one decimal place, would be 5091.5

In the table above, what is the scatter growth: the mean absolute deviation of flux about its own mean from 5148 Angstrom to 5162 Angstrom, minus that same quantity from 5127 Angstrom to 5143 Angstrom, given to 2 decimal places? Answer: 0.34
